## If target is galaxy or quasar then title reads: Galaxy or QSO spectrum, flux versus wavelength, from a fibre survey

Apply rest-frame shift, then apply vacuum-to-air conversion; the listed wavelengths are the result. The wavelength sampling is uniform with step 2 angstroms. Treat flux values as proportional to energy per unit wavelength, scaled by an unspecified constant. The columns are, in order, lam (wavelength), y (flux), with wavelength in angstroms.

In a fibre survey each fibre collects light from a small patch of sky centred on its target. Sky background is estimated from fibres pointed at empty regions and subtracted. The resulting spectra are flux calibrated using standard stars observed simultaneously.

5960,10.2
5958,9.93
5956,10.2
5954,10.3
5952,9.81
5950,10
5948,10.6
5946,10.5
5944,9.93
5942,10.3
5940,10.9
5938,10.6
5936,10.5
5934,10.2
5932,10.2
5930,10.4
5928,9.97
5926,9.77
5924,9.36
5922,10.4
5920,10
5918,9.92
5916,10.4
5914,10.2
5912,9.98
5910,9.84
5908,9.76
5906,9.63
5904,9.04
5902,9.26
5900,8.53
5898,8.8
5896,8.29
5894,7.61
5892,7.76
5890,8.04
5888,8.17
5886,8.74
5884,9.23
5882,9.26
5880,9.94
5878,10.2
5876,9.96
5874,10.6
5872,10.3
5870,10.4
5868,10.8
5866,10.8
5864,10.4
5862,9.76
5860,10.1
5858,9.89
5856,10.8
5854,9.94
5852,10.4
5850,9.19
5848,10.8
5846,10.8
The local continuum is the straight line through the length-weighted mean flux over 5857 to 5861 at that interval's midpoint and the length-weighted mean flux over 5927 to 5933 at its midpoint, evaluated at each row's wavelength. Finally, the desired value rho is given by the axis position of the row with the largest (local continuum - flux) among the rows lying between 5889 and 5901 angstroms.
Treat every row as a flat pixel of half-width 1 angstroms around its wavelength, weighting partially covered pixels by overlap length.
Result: 5894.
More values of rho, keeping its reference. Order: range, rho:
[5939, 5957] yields 5952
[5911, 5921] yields 5918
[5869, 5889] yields 5888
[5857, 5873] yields 5862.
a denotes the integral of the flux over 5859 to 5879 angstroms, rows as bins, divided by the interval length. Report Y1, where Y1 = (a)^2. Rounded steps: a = 10.3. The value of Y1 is 107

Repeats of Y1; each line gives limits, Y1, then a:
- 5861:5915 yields 89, 9.5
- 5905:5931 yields 99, 10.0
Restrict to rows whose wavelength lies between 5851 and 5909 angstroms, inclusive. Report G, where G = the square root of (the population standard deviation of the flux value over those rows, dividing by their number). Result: 0.97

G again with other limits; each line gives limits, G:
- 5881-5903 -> 0.75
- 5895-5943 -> 0.81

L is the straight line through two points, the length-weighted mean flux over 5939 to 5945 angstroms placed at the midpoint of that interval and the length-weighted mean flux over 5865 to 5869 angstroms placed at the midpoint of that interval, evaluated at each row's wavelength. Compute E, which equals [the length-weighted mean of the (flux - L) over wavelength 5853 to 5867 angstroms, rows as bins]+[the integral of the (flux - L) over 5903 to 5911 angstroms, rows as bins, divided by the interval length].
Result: -1.6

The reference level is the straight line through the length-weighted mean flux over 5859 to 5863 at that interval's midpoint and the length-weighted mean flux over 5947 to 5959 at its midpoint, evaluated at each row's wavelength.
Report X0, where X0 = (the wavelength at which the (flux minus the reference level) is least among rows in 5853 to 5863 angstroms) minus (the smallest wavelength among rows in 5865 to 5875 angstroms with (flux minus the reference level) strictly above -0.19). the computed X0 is -4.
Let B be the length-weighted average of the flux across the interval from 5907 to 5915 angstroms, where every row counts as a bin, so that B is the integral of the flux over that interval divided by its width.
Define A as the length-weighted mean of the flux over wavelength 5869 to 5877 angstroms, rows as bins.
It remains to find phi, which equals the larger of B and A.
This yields 10.3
